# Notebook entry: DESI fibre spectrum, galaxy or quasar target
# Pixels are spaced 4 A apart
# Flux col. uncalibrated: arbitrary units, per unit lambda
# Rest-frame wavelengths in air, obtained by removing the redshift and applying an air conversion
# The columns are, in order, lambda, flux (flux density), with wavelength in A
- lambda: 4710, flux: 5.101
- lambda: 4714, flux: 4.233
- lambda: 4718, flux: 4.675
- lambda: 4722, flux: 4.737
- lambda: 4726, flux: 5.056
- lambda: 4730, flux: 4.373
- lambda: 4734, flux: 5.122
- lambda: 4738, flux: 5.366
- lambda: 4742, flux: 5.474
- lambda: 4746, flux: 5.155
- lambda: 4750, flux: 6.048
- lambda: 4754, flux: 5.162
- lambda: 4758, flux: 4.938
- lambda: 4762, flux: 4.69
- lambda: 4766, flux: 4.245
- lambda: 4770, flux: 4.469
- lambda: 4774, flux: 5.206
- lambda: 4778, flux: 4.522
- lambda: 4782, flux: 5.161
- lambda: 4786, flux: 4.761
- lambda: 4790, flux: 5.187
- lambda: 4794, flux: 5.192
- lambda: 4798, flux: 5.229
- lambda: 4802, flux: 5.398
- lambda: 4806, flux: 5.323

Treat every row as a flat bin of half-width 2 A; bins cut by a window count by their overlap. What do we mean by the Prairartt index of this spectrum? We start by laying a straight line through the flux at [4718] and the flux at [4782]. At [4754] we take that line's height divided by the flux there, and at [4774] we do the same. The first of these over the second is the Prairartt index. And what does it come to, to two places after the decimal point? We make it 0.98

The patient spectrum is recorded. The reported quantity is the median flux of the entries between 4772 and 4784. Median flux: 5.16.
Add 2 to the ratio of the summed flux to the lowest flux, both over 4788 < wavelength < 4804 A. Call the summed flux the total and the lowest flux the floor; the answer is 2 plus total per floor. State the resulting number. 6.05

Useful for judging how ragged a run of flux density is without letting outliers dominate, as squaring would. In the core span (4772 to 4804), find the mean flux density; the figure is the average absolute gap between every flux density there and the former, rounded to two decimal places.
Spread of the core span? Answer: 0.22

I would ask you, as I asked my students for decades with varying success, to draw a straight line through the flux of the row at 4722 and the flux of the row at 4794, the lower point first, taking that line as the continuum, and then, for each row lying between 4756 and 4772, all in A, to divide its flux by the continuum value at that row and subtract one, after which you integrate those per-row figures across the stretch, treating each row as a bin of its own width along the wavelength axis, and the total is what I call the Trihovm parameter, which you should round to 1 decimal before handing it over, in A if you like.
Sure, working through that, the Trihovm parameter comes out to -1.3 A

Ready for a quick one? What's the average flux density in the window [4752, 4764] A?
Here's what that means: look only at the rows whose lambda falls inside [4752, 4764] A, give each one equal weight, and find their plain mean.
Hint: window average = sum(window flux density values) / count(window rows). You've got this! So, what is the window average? 4.9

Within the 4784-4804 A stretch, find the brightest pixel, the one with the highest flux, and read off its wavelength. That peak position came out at 4802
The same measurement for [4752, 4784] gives 4774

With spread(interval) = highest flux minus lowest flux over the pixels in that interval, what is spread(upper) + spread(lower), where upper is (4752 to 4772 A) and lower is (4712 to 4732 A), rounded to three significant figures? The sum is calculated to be 1.74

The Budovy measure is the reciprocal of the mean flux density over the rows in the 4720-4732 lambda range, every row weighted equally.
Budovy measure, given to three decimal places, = 0.212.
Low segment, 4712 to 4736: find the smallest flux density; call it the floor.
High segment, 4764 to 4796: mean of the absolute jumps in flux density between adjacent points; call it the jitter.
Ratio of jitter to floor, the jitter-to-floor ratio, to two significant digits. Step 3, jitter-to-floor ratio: 0.11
